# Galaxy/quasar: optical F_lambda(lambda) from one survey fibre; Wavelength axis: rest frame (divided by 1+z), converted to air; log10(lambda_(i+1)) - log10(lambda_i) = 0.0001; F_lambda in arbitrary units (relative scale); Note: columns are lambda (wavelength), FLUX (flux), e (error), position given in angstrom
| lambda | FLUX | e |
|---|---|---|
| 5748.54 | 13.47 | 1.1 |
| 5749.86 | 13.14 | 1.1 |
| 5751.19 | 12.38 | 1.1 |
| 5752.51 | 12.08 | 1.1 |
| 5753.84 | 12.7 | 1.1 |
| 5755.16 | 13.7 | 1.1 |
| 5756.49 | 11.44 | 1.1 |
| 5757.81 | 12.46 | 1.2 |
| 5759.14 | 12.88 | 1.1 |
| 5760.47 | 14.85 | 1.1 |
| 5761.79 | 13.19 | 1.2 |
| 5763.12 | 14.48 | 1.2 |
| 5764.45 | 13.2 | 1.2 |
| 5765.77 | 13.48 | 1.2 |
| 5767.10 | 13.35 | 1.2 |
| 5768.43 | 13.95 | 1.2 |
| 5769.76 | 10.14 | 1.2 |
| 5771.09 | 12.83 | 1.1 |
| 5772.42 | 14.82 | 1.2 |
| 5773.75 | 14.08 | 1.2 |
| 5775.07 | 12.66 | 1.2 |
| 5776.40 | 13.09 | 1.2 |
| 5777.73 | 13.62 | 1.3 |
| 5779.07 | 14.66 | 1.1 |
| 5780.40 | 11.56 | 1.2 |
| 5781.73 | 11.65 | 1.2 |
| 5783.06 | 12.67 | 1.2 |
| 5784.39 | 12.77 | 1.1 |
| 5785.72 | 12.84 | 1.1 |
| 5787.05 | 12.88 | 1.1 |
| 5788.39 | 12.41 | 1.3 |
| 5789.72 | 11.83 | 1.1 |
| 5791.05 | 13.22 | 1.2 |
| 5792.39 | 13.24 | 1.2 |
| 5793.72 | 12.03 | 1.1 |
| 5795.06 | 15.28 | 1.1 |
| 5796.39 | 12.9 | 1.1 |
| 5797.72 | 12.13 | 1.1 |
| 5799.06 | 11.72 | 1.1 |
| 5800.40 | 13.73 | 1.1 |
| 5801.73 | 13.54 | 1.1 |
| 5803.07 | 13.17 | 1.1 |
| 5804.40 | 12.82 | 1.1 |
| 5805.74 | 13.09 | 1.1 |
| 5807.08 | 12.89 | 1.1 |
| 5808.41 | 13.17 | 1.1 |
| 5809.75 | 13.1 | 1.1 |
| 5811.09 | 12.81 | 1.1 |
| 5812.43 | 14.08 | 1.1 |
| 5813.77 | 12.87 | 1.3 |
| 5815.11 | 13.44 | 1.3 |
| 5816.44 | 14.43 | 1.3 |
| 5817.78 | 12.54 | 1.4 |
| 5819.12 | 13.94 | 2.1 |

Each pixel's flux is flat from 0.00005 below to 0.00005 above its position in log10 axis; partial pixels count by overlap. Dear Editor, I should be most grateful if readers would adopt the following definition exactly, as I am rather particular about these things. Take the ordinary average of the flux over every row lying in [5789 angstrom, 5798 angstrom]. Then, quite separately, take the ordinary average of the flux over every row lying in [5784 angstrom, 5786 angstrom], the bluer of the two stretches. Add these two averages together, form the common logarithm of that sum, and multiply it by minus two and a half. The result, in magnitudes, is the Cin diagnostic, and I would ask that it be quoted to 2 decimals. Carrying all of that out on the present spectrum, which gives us -3.53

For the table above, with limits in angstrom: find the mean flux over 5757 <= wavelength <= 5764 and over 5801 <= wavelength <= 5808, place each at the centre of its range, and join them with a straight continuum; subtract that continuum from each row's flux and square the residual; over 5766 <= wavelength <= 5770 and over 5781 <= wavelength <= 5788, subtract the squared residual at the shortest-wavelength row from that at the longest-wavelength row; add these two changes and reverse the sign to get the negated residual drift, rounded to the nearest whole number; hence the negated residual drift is -8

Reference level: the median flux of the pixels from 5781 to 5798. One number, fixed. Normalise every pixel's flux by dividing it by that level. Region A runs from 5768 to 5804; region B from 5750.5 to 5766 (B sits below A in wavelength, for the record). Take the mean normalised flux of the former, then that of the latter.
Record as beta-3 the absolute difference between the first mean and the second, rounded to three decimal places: 0.010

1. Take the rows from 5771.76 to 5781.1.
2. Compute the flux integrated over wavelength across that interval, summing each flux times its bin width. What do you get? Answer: 126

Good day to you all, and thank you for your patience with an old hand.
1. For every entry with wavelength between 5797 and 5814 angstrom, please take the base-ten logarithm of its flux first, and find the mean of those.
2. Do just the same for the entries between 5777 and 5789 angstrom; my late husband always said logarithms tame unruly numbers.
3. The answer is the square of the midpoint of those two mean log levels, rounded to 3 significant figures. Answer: 1.23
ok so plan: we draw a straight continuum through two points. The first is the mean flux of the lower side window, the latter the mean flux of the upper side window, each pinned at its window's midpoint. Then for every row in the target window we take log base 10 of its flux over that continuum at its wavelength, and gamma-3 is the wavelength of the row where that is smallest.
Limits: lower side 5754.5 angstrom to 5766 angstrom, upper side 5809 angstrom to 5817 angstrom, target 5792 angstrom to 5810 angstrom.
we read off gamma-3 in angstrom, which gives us 5799.06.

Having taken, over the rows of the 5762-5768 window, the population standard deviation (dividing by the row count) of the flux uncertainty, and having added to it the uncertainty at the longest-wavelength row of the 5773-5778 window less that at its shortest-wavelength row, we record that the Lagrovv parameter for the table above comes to 0.10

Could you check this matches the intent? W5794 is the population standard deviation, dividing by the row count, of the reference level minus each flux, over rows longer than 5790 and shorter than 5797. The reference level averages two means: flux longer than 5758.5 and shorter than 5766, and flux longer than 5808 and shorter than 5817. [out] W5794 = 1.1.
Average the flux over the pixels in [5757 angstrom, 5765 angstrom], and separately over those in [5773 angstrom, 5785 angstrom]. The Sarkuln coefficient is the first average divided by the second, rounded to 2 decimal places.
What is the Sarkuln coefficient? 1.04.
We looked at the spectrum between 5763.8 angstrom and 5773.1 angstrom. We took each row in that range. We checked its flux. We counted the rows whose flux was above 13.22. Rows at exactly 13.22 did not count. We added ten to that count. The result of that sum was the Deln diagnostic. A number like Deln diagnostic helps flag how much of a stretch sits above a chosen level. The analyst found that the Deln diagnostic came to 14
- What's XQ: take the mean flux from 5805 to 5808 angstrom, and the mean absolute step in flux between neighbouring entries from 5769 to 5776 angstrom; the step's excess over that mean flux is -11.3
